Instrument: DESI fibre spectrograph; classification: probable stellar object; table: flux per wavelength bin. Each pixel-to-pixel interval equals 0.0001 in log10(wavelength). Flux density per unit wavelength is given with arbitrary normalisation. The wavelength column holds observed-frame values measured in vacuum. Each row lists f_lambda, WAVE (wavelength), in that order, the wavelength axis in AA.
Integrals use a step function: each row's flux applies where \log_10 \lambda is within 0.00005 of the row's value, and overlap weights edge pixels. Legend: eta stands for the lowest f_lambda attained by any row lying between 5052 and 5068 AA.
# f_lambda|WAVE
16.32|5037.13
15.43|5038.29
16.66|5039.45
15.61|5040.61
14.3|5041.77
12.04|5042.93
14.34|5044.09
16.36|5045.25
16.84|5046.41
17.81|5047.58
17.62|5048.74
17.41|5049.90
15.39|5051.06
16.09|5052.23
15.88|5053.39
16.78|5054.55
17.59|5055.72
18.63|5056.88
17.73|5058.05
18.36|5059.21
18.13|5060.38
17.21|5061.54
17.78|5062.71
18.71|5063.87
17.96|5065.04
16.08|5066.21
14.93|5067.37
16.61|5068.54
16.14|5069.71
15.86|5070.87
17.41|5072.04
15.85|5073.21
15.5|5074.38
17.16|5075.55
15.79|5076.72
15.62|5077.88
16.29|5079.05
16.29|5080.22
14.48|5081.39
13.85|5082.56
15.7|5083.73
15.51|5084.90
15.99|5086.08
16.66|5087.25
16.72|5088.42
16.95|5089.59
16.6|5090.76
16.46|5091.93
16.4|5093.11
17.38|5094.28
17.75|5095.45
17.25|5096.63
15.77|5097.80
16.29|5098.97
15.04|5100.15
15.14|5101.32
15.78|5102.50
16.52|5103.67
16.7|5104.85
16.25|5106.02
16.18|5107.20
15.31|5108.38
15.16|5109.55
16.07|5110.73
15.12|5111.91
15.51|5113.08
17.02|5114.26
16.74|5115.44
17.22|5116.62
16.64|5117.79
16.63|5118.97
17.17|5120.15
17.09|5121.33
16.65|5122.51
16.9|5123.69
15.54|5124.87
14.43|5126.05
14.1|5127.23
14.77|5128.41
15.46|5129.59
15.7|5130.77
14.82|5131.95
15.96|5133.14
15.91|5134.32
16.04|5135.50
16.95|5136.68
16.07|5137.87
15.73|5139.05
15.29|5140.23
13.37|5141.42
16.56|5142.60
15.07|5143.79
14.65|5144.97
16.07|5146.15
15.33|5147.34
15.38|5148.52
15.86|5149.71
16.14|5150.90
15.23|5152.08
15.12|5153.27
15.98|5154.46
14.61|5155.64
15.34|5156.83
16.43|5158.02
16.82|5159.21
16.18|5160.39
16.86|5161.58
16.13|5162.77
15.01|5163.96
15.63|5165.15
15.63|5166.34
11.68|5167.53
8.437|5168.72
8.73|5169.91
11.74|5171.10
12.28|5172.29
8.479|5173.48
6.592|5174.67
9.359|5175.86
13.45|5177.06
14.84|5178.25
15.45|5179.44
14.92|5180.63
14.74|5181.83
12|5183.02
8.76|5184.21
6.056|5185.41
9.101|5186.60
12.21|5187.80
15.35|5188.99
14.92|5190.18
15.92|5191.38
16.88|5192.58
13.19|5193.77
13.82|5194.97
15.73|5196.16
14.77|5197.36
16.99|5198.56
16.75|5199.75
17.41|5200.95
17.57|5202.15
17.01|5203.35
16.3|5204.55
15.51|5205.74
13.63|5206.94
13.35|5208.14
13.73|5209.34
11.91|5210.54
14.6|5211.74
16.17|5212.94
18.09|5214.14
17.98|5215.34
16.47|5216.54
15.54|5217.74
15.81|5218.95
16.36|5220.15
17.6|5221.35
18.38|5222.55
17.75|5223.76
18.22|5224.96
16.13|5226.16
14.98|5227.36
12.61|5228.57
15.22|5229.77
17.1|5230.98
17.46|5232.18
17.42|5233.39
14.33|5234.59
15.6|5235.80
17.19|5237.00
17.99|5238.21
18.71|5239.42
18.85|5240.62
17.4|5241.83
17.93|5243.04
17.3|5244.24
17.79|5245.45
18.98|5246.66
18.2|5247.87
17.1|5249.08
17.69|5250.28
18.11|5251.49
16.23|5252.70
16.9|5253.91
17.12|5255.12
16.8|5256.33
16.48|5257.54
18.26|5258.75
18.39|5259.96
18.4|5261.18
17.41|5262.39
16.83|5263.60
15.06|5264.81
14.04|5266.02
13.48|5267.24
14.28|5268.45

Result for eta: 14.93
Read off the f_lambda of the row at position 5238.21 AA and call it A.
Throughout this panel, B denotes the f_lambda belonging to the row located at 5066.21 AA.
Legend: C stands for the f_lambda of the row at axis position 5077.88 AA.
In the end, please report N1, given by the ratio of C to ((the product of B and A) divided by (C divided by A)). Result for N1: 0.047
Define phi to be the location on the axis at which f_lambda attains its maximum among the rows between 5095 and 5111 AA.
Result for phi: 5095.45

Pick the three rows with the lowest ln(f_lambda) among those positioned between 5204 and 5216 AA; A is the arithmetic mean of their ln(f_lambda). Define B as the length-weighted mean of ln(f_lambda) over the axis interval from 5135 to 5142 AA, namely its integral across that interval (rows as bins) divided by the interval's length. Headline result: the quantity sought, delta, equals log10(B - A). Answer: -0.7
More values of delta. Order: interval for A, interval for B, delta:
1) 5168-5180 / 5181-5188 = -0.6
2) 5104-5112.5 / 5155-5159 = -1.6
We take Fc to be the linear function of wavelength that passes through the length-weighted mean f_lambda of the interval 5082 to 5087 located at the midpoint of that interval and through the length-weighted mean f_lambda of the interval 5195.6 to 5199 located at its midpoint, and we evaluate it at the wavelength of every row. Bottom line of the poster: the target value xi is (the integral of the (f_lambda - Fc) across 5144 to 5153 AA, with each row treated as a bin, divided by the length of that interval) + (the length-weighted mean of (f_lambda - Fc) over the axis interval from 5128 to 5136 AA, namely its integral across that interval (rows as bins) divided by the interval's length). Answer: -0.1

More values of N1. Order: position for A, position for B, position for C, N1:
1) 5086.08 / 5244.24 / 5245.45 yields 0.072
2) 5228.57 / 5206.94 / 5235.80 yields 0.112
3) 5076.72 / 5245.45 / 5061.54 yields 0.067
